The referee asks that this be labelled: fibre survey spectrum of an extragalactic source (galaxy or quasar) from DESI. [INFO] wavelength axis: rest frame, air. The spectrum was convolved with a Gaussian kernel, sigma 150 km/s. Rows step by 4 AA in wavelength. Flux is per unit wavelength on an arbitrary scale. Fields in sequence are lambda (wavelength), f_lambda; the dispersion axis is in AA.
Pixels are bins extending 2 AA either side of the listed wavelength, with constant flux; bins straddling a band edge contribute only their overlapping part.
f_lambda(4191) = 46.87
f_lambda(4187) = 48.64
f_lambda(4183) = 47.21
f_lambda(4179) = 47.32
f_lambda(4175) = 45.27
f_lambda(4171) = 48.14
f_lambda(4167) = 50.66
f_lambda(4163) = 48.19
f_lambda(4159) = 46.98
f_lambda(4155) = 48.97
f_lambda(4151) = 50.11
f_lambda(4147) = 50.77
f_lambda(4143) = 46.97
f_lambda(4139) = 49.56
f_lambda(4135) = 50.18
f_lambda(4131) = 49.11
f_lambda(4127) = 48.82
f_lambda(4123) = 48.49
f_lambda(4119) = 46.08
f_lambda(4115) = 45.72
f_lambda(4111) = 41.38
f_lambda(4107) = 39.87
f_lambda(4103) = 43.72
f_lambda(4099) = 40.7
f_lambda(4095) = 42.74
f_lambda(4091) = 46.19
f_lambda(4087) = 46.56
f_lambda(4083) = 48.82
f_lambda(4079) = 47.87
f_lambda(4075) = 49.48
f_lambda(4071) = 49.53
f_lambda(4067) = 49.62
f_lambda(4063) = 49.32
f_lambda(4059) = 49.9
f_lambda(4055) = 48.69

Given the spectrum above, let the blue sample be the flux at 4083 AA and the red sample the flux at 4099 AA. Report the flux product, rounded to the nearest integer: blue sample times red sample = 1987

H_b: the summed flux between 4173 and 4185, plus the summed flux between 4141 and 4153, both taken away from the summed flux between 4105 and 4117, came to -161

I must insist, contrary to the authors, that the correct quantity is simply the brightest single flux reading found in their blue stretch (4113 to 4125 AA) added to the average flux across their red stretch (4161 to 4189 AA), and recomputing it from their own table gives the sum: 96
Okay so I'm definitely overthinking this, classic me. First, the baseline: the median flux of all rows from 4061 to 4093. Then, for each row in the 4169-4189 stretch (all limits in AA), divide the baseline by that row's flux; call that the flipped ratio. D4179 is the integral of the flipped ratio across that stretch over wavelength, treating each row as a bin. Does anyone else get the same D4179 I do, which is 20.8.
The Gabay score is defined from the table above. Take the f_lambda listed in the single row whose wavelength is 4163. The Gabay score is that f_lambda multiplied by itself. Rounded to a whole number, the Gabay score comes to 2322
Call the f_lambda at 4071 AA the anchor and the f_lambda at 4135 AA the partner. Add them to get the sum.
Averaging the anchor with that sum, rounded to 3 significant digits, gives 74.6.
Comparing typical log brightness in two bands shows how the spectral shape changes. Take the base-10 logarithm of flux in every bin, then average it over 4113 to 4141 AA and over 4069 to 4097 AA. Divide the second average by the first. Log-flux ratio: 0.995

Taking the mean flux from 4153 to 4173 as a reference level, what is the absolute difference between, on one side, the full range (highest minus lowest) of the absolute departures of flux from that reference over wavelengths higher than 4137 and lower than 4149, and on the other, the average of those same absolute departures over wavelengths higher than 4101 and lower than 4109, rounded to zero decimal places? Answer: 6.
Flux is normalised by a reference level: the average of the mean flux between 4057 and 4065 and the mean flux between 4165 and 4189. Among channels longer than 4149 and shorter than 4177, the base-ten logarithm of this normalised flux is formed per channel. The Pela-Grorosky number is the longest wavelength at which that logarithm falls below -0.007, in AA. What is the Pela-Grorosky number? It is 4175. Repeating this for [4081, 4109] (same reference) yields 4107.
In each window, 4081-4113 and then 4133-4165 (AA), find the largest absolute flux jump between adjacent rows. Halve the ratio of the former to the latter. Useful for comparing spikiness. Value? 0.51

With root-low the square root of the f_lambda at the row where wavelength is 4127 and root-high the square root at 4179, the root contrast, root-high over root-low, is 0.98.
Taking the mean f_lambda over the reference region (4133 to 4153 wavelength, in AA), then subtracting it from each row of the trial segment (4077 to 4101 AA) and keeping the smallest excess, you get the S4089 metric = -8.8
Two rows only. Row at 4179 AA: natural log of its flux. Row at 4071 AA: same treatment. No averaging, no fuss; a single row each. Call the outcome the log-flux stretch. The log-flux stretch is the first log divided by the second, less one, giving -0.012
